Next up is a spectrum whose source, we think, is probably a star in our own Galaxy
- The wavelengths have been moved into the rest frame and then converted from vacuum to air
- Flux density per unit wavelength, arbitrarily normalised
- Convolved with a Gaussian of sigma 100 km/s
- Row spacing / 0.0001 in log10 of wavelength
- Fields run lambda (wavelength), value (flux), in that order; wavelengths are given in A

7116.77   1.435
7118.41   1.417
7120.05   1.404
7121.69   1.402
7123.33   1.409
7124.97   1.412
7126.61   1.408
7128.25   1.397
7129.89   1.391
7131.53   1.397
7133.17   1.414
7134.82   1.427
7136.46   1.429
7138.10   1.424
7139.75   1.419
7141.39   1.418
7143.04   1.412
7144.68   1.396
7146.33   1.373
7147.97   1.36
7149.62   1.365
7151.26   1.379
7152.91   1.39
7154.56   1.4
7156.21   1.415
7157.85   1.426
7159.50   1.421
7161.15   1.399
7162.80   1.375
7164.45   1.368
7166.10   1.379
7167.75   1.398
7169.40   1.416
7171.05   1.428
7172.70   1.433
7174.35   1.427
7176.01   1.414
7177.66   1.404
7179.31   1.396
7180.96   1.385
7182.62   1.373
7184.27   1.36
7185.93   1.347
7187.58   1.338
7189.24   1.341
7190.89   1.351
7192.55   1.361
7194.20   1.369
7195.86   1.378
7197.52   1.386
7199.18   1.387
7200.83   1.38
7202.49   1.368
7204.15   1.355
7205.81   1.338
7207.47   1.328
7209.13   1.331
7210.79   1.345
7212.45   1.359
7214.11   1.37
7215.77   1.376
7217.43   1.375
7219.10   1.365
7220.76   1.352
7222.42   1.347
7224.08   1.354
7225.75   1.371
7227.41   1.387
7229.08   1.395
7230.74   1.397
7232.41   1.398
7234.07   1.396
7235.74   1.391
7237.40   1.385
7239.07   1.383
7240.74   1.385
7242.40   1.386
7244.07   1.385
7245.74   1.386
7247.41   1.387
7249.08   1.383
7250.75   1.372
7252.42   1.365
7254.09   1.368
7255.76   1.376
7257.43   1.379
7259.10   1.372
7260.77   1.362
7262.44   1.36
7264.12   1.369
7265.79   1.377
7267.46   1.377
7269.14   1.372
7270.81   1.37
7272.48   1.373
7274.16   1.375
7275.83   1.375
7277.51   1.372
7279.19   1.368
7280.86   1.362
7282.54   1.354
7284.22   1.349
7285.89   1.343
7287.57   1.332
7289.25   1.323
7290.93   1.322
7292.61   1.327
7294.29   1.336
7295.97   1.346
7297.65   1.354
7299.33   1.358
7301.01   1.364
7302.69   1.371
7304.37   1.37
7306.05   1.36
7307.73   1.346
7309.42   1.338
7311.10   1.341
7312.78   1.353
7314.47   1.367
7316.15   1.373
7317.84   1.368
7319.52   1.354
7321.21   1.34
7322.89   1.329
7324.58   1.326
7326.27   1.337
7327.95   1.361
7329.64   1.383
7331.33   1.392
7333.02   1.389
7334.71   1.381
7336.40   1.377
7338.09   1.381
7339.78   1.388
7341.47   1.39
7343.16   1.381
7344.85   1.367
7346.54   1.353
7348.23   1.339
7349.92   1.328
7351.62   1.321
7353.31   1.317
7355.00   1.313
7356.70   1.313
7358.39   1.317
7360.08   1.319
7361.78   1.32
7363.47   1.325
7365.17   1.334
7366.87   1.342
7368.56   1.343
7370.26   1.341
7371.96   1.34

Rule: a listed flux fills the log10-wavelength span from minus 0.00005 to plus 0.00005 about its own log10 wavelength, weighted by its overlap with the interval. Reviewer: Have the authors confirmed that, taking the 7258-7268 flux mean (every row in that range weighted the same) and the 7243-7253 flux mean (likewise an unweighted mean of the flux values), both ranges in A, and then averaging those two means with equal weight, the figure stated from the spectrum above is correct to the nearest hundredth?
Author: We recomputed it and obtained 1.37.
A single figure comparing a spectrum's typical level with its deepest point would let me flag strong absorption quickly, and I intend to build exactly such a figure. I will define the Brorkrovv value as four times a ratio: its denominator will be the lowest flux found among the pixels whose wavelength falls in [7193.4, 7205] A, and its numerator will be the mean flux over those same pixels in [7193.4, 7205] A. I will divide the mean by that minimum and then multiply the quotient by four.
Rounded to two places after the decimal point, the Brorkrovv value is 4.06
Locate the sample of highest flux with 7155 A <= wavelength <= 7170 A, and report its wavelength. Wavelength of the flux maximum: 7157.85 A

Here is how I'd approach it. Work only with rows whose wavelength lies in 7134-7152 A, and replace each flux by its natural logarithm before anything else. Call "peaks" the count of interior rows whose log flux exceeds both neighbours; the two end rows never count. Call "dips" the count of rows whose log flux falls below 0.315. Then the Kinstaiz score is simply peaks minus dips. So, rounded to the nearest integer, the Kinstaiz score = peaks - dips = -1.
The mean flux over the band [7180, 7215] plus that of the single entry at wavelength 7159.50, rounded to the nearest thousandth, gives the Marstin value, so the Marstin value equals 2.781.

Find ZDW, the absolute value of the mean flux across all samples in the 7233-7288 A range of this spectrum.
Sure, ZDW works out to 1.37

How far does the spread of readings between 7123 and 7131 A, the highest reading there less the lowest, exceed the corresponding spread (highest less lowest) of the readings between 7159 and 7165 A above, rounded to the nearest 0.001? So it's -0.032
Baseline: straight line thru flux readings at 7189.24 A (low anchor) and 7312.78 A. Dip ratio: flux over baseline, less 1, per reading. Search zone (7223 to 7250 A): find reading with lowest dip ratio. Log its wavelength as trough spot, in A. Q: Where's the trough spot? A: 7224.08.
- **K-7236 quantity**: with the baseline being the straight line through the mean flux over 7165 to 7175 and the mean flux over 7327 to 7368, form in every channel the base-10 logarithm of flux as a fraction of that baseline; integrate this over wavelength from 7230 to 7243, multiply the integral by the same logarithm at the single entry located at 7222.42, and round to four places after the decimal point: 0.0000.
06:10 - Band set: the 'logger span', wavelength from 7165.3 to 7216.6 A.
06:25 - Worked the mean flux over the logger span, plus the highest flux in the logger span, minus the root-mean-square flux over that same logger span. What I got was 1.43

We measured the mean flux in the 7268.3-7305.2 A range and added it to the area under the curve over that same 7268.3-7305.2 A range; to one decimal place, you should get 51.4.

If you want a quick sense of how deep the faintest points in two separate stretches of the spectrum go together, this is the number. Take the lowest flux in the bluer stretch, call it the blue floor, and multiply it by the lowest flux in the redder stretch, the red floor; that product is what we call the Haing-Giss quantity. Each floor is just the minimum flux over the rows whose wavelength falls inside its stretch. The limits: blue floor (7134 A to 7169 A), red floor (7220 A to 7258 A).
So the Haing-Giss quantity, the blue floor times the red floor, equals 1.83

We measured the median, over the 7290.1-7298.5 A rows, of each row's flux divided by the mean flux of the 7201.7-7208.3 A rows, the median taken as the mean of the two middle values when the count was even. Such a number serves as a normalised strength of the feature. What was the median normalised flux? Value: 0.99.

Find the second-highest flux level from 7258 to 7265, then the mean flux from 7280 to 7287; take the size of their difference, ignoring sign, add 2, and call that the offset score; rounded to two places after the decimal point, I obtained 2.02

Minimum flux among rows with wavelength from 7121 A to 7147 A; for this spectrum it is 1.373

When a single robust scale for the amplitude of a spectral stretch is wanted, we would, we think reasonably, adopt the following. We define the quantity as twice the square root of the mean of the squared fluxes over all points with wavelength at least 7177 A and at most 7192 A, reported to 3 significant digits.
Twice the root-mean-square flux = 2.73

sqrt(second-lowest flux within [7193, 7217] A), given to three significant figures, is 1.15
